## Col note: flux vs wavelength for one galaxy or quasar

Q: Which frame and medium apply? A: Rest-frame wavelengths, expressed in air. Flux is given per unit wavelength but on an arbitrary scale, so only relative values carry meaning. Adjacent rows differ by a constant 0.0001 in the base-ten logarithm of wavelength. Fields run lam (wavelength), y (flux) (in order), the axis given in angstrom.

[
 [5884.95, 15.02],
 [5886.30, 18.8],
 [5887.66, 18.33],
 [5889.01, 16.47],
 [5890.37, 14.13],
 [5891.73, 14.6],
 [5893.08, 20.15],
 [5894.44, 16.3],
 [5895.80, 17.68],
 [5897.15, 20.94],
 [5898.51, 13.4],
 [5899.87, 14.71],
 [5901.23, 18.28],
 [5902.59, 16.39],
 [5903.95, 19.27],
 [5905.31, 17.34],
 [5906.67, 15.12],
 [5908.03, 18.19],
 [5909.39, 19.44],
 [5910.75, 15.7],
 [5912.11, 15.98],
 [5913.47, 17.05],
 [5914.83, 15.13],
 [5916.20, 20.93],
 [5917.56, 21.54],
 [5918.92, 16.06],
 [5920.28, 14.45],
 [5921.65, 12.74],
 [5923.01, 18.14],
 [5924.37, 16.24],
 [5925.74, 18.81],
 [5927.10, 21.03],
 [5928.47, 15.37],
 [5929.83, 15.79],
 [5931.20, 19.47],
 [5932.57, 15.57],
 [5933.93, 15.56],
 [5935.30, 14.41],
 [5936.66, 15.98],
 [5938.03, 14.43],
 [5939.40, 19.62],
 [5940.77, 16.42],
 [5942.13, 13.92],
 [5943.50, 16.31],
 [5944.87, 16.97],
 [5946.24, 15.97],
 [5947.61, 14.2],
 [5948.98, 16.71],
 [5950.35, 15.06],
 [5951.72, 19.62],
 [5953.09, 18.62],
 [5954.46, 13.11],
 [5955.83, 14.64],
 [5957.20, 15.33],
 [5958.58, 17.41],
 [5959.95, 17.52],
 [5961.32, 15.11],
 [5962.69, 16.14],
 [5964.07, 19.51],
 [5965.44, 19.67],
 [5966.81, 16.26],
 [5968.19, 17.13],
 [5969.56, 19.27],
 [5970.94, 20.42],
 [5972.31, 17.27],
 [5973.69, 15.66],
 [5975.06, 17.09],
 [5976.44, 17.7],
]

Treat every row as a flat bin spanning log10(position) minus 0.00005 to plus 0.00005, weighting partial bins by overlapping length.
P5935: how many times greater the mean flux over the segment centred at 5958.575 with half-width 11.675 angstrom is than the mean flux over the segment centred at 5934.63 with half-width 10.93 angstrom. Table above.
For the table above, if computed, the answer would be 1.010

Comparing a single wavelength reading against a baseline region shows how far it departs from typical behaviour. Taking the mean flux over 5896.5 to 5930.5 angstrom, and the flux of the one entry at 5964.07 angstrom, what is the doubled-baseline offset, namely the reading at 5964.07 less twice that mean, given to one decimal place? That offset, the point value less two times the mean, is -14.7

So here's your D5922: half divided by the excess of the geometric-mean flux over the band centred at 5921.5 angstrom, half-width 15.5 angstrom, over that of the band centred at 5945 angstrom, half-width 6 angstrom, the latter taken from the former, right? 0.7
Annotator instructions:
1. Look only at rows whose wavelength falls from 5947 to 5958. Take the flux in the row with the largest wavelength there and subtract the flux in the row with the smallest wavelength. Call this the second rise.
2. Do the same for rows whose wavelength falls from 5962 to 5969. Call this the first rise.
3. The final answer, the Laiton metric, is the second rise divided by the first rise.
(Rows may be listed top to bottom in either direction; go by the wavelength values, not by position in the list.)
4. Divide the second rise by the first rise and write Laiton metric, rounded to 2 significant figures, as 1.1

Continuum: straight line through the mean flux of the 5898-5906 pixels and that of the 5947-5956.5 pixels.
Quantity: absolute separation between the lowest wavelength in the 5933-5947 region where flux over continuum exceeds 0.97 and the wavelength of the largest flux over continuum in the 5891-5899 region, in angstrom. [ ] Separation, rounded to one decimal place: 39.5 angstrom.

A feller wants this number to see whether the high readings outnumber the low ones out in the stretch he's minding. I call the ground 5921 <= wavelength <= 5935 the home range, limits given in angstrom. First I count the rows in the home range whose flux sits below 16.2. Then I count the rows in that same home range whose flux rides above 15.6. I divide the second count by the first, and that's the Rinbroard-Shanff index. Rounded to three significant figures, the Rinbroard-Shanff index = 1.20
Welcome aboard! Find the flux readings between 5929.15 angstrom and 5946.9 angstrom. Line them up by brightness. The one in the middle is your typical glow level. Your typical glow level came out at 16.0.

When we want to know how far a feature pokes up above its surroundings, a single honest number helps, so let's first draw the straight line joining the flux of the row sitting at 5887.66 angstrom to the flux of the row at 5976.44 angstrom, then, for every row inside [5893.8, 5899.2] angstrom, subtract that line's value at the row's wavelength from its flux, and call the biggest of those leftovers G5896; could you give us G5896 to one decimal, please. 2.7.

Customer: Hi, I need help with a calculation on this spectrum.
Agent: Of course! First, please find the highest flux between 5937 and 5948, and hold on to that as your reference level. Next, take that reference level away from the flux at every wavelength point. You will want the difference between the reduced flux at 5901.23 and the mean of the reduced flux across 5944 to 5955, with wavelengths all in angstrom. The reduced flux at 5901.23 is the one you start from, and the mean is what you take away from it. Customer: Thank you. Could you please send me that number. 2.0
